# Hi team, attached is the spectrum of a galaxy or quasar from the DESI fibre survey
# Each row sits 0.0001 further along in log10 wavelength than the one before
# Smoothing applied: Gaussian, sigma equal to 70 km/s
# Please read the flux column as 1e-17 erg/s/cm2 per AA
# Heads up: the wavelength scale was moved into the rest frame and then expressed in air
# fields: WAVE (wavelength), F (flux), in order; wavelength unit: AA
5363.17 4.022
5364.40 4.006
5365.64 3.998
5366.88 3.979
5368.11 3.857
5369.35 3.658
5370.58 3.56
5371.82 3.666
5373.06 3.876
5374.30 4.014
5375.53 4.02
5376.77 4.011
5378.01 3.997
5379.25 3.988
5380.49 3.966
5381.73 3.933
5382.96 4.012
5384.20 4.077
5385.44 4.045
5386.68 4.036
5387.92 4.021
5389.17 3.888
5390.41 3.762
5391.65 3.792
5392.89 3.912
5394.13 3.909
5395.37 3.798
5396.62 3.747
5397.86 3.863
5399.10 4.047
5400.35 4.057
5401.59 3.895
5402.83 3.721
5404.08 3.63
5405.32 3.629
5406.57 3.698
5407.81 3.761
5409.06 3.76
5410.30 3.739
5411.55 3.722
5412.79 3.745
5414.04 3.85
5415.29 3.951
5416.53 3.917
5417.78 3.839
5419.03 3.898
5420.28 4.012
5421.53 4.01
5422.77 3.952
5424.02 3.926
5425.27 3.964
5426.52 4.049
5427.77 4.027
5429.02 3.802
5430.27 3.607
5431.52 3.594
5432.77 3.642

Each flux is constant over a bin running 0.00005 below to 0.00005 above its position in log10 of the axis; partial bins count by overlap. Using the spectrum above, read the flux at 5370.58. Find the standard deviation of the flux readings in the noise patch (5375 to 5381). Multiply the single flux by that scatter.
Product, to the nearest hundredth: 0.07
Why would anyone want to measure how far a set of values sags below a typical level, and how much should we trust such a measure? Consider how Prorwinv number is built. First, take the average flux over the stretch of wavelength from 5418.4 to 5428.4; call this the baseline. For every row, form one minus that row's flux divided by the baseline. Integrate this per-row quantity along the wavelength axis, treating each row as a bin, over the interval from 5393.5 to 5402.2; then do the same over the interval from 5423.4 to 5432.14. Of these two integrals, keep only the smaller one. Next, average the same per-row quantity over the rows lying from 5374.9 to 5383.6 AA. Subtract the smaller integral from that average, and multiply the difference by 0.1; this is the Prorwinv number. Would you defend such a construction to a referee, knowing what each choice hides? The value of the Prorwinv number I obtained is -0.017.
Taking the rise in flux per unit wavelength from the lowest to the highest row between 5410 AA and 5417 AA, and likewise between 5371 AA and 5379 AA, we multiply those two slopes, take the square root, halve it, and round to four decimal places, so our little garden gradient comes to 0.0195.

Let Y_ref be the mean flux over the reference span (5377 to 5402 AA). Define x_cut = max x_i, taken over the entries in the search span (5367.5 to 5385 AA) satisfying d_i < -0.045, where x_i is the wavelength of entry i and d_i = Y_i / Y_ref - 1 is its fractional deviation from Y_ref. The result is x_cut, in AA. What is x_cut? 5371.82 AA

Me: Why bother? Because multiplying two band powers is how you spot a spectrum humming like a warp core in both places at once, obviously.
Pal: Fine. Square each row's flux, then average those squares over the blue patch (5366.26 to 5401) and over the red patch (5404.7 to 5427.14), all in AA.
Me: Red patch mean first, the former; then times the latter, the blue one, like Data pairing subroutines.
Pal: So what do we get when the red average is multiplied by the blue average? 228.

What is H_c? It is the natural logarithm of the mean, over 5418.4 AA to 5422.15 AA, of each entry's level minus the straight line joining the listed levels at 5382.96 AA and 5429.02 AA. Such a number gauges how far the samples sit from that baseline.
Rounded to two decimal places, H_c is -2.03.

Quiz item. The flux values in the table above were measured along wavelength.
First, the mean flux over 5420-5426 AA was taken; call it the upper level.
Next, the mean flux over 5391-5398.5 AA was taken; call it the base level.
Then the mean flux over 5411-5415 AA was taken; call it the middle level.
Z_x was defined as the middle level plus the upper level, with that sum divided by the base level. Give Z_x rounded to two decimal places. 2.02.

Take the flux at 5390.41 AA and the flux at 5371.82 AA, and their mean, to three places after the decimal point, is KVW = 3.714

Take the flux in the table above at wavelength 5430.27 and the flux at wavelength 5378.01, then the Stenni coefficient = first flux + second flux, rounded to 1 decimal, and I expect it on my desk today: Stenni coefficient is 7.6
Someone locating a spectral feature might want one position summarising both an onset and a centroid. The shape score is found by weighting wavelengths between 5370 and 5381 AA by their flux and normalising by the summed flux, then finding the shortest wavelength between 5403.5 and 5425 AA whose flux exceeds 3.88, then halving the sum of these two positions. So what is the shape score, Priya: 5395.5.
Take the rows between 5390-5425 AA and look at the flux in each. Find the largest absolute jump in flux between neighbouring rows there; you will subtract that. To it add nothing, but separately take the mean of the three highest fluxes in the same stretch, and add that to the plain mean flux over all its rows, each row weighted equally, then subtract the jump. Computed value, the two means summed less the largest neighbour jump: 7.70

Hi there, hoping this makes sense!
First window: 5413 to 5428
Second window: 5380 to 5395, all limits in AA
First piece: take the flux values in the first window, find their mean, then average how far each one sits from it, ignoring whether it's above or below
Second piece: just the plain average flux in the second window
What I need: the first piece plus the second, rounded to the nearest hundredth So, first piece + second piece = 4.00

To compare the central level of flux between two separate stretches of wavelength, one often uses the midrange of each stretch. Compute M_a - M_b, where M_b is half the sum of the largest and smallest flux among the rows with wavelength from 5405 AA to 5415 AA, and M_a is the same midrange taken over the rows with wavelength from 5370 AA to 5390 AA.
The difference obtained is 0.079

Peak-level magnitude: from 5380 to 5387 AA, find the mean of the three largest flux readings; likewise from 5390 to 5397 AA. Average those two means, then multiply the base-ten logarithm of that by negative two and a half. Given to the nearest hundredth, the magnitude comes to -1.50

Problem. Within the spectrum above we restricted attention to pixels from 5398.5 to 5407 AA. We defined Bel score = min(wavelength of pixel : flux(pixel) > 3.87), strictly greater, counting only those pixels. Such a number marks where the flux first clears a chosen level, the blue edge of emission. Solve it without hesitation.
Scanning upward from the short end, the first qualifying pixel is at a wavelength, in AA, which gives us 5399.10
